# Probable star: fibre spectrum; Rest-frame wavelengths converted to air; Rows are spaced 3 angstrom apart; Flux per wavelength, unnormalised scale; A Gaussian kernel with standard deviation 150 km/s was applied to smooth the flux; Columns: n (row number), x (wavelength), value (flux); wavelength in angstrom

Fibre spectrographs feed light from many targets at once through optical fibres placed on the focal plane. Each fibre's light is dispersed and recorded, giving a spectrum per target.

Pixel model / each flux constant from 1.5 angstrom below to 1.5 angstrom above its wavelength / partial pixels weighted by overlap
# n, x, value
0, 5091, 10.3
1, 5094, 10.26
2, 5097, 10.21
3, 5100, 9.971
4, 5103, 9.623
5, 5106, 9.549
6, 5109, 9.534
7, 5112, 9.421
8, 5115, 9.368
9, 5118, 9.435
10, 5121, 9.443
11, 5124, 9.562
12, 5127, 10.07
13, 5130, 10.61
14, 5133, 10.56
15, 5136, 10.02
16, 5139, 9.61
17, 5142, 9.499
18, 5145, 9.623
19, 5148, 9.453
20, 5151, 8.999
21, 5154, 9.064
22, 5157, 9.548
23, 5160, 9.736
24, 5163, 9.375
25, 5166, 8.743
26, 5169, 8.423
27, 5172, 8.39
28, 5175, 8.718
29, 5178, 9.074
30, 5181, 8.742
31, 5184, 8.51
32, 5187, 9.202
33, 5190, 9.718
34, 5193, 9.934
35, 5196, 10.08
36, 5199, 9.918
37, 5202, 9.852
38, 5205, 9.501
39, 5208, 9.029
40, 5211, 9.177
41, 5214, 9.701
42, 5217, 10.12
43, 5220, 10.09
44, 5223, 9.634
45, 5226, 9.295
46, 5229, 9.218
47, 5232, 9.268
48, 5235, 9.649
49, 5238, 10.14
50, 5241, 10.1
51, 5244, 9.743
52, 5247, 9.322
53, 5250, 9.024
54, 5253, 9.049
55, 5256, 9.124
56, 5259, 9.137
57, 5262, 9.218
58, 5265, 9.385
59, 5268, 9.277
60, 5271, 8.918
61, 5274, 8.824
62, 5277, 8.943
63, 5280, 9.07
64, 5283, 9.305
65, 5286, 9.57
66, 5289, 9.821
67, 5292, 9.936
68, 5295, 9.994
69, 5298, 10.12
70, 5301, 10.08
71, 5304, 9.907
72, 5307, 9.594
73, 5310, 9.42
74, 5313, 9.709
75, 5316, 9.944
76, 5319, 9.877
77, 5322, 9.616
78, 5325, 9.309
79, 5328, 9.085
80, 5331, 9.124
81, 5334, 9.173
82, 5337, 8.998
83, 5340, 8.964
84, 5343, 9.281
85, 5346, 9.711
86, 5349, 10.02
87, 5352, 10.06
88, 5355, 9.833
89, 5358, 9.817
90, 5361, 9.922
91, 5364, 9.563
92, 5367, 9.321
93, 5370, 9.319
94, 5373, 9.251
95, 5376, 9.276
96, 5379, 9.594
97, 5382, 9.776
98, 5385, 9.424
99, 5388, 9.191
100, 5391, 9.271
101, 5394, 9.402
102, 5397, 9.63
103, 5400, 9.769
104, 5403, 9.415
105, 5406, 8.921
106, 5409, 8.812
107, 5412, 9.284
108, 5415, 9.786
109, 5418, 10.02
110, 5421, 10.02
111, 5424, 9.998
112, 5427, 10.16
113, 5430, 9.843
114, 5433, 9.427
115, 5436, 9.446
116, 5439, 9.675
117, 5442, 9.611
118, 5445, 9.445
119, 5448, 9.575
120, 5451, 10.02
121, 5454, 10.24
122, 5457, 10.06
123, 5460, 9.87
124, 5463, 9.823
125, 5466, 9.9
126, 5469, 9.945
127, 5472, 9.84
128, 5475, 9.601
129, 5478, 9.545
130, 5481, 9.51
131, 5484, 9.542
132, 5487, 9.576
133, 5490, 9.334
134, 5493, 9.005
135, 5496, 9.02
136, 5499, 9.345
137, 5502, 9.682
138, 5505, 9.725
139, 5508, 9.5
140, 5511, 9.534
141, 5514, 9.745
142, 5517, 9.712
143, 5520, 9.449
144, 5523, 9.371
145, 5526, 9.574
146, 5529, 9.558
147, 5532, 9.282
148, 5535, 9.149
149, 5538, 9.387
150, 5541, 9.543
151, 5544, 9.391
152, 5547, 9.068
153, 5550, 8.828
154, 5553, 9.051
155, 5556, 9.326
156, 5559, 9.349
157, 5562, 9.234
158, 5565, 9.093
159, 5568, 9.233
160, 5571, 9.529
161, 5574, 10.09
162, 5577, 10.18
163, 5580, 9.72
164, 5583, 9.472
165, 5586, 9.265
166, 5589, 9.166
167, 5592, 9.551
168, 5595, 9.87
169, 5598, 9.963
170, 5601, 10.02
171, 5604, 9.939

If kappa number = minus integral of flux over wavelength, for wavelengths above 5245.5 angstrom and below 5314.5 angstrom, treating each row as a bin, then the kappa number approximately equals -650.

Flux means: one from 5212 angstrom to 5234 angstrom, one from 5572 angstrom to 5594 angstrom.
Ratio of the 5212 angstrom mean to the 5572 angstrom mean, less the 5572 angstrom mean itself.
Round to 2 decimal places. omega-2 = -8.64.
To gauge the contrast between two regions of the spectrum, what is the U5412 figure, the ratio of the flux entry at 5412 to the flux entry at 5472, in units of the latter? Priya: 0.943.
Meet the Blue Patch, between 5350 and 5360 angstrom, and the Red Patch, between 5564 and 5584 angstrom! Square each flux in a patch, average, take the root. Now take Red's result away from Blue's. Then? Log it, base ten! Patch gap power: -0.55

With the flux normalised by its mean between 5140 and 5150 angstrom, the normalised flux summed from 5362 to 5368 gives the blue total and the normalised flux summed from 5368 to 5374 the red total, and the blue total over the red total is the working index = 1.02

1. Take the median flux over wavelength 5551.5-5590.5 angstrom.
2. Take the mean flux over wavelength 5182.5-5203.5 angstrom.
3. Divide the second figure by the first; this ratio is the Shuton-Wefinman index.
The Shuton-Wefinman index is 1.03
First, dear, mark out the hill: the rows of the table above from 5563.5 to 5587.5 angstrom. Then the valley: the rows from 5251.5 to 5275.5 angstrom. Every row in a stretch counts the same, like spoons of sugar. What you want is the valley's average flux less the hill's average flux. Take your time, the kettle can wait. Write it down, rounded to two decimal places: -0.46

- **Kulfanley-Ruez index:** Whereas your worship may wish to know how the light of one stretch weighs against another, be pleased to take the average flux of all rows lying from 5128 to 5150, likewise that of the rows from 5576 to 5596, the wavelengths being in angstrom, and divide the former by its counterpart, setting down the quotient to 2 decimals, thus 1.03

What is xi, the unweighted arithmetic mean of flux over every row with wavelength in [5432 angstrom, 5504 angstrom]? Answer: 9.63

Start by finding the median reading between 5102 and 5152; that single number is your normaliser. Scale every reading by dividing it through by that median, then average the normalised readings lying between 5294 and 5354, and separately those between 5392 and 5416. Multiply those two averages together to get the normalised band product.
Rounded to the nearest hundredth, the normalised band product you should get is 0.99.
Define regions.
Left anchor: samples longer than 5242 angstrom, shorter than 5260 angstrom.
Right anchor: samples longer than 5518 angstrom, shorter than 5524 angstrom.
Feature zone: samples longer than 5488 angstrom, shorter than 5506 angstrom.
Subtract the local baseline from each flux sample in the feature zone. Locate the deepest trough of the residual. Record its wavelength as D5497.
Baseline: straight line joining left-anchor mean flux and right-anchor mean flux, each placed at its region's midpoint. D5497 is 5493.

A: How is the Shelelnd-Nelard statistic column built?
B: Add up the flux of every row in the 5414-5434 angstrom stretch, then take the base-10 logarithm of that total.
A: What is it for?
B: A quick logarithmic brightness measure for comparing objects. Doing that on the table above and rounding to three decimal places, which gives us 1.840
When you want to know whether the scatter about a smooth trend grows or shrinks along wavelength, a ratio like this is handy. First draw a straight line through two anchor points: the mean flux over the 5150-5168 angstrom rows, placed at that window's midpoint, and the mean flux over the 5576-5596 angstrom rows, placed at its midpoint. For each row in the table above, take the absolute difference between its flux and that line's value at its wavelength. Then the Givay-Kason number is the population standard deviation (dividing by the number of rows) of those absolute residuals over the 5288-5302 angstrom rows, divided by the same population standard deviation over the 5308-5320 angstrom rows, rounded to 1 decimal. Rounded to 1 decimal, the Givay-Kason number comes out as 0.5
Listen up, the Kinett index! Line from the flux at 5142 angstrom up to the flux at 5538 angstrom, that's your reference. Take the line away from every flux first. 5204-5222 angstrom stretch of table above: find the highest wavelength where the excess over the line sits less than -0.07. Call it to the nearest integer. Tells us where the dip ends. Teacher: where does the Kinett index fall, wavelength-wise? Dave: 5211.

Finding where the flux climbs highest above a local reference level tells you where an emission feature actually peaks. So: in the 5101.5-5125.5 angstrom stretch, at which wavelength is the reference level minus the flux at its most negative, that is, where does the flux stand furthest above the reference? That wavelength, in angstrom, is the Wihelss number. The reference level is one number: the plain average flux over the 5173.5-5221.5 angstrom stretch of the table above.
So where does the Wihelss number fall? 5103 angstrom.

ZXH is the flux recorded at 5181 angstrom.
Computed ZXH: 8.742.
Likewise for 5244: 9.743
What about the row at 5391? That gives 9.271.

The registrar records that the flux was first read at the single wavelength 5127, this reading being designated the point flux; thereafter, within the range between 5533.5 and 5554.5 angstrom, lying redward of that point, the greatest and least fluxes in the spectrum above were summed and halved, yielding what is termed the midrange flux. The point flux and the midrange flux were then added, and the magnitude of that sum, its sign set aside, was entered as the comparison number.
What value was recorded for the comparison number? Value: 19.3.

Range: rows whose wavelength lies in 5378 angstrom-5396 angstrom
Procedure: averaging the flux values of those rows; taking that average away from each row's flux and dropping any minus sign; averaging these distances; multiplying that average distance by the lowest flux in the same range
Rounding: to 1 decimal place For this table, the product 1.5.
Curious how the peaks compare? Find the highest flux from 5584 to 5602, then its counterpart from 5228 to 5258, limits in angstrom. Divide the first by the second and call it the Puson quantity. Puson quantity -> 0.99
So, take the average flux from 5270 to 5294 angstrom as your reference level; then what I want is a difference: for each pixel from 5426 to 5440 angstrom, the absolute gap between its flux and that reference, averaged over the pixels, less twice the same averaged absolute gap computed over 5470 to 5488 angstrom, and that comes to -0.2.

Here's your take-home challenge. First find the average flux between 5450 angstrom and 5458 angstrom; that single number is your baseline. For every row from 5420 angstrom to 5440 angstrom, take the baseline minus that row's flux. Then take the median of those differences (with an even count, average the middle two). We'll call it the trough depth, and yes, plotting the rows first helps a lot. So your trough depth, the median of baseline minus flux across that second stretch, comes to 0.3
